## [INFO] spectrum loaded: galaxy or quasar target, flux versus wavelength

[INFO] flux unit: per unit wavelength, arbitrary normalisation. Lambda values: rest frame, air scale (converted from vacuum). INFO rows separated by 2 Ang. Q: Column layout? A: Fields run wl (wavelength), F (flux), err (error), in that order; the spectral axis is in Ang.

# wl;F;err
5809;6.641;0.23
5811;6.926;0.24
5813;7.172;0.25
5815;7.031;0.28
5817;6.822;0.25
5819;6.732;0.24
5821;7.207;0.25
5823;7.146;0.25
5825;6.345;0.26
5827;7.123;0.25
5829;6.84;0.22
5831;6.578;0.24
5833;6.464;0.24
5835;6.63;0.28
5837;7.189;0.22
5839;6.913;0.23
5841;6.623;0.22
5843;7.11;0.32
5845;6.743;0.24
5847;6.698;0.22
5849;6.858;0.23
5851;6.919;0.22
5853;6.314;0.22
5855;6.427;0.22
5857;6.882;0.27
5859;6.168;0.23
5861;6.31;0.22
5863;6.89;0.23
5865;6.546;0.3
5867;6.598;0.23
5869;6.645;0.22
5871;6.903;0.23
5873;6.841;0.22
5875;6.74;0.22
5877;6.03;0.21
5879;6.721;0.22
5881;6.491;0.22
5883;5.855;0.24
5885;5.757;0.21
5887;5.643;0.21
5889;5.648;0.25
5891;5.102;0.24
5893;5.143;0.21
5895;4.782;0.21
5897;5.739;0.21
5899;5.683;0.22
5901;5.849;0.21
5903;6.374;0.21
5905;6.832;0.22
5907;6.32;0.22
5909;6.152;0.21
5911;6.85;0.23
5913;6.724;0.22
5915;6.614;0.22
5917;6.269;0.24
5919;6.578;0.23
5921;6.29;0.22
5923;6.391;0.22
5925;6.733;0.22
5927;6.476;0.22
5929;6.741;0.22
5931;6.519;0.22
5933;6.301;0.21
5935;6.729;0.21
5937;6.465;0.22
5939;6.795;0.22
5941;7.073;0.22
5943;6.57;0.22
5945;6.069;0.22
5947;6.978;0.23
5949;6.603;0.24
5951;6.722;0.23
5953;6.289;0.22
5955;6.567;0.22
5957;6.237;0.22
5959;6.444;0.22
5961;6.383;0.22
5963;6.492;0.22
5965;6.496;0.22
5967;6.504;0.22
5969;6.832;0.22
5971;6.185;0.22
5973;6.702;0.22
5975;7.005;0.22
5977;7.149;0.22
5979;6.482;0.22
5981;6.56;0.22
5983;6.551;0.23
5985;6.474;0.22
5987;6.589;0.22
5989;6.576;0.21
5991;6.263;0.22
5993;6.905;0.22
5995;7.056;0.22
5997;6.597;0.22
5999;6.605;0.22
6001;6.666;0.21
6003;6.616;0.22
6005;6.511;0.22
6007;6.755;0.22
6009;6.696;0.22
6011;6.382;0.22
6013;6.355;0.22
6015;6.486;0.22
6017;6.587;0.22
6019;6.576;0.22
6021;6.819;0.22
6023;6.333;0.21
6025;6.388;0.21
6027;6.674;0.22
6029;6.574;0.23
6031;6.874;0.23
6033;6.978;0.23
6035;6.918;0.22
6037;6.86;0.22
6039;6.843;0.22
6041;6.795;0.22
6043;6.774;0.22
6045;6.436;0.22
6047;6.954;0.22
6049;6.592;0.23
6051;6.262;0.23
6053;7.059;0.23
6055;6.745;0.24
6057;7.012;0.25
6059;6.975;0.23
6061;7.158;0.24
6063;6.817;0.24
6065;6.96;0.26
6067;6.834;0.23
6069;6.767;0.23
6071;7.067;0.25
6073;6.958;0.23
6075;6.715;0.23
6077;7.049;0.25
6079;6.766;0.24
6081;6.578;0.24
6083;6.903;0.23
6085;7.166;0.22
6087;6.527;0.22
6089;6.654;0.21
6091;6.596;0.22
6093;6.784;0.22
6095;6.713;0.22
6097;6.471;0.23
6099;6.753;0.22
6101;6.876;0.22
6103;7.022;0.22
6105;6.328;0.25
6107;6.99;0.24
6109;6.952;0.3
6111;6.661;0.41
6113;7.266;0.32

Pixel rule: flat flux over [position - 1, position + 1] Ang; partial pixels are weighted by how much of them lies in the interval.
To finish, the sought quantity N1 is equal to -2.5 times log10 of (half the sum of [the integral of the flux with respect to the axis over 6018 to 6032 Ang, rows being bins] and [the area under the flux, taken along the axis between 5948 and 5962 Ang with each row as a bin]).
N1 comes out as -4.90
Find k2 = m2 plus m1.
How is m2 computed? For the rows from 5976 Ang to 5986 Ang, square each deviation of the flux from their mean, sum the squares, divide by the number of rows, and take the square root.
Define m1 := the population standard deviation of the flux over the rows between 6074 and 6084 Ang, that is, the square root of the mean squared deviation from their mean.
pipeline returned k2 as 0.4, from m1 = 0.16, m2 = 0.255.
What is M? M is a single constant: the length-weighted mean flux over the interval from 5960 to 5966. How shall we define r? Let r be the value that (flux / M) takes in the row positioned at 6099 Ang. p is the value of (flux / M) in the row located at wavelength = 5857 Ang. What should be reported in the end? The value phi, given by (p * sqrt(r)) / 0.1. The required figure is 10.90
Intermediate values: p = 1.07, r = 1.05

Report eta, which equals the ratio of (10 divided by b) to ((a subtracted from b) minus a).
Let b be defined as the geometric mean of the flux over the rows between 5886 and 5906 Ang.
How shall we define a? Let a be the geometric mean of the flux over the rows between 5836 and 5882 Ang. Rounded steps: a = 6.67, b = 5.65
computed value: -0.230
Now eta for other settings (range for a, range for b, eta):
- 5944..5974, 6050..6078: -0.238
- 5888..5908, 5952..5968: -0.311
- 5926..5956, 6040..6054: -0.230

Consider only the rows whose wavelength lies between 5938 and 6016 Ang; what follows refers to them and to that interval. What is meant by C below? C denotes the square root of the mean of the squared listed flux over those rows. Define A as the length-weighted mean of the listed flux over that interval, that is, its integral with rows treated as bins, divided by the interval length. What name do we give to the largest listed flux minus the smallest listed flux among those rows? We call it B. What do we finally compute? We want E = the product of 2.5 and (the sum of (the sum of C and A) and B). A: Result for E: 35.7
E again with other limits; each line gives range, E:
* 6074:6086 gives 35.8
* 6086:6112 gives 35.3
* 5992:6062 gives 35.8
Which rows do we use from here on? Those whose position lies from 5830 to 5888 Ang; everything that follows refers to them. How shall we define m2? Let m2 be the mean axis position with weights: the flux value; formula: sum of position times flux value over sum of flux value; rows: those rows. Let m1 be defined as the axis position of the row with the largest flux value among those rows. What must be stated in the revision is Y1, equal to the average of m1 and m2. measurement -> 5847.7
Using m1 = 5837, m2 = 5858.5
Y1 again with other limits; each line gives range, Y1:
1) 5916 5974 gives 5943.0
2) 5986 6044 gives 6005.1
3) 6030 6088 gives 6072.0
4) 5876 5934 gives 5908.4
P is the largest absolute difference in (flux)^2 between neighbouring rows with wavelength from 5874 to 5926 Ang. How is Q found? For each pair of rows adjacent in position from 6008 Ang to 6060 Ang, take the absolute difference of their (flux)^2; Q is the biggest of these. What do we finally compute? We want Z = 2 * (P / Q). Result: 1.90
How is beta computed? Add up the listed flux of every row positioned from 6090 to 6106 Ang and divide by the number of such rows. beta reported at 6.69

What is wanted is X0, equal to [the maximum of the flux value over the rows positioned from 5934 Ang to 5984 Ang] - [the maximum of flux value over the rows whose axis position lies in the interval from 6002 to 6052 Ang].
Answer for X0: 0.2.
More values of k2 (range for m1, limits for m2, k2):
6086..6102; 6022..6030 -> 0.3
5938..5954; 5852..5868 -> 0.6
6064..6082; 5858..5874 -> 0.4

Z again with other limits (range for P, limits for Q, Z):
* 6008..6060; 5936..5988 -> 1.79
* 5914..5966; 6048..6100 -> 2.23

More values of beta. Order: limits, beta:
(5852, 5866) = 6.51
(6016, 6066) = 6.76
